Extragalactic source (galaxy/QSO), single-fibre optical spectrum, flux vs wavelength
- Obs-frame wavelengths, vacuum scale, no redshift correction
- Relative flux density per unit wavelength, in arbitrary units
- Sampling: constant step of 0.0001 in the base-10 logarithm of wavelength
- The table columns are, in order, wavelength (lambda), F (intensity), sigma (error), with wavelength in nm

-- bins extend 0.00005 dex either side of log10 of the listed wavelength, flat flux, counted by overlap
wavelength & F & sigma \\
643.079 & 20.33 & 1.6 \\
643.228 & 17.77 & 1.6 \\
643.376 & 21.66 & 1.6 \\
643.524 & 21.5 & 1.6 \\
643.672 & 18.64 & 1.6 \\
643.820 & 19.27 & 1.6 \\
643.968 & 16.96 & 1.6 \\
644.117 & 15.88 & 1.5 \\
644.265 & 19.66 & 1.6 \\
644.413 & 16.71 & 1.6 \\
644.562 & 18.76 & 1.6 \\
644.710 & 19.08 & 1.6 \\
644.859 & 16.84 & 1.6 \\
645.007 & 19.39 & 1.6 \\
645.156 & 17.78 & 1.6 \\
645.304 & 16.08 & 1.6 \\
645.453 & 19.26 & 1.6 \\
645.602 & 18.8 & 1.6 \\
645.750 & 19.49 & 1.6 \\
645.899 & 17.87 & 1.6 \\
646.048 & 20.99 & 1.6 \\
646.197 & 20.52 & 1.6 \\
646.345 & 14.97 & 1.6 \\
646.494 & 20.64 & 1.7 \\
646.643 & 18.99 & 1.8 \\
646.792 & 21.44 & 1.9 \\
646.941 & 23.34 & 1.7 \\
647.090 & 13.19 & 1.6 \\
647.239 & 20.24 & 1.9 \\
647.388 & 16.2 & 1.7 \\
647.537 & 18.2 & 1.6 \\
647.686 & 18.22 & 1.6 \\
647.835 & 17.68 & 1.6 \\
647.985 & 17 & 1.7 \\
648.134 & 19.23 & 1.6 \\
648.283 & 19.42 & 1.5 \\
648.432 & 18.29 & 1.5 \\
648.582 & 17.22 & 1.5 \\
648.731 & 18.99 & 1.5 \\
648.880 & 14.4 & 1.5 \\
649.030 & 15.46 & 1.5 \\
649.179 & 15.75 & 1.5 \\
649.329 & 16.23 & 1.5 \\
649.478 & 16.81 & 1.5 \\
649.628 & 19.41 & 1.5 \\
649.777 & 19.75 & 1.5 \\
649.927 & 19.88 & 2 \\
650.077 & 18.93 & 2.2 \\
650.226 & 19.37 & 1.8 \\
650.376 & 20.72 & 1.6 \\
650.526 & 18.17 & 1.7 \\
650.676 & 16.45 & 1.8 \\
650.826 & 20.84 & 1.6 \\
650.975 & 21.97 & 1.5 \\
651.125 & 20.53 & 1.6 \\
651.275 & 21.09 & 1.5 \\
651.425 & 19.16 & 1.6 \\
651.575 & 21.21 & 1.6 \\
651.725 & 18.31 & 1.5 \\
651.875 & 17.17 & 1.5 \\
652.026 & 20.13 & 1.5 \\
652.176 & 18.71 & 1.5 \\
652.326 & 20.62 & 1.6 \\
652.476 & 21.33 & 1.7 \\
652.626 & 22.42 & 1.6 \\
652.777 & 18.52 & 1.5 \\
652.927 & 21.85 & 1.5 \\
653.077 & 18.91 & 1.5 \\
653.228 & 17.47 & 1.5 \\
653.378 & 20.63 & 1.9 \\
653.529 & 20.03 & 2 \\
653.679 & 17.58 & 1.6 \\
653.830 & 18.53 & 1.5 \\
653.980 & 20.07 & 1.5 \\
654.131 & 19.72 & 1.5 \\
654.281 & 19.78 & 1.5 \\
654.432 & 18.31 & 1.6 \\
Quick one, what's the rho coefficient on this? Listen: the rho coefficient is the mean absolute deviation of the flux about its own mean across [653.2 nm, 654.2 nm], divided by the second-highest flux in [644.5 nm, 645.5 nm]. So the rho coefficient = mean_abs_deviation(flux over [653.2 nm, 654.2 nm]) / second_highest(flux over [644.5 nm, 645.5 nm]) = 0.057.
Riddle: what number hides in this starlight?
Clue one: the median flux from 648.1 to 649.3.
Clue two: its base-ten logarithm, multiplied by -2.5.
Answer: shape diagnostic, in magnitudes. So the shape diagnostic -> -3.12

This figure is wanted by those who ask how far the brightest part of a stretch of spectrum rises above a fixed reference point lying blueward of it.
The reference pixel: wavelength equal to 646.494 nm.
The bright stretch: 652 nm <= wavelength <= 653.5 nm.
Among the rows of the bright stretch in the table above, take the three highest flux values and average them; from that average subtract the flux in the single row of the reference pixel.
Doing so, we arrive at 1.2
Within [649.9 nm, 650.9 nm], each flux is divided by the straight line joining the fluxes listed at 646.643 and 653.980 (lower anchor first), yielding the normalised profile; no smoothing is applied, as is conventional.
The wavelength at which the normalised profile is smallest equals 650.676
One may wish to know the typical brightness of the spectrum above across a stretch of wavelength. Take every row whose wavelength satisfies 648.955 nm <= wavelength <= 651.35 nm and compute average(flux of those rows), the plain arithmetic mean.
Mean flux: 18.8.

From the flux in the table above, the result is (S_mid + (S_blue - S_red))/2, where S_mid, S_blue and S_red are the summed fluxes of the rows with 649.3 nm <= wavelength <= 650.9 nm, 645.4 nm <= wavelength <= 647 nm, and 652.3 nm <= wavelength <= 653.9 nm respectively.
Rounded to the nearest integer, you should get 102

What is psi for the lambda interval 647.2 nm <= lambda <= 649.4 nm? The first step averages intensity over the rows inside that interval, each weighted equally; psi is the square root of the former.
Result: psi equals 4.18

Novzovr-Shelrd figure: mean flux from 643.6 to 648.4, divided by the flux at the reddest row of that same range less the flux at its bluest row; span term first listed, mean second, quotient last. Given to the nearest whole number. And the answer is 24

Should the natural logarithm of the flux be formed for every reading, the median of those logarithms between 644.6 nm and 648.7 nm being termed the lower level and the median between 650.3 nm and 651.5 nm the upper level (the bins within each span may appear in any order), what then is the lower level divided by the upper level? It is 0.97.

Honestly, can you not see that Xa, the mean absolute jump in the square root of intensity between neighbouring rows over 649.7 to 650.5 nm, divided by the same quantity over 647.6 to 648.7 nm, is 0.7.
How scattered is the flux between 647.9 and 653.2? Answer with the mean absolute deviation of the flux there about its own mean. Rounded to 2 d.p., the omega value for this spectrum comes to 1.56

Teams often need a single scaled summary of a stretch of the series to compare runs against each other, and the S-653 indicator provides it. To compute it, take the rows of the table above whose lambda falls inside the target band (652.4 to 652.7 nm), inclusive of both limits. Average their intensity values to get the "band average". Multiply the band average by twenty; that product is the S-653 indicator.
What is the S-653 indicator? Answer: 438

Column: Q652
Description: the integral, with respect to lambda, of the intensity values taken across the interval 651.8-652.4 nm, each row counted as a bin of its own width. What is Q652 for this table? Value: 11.5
